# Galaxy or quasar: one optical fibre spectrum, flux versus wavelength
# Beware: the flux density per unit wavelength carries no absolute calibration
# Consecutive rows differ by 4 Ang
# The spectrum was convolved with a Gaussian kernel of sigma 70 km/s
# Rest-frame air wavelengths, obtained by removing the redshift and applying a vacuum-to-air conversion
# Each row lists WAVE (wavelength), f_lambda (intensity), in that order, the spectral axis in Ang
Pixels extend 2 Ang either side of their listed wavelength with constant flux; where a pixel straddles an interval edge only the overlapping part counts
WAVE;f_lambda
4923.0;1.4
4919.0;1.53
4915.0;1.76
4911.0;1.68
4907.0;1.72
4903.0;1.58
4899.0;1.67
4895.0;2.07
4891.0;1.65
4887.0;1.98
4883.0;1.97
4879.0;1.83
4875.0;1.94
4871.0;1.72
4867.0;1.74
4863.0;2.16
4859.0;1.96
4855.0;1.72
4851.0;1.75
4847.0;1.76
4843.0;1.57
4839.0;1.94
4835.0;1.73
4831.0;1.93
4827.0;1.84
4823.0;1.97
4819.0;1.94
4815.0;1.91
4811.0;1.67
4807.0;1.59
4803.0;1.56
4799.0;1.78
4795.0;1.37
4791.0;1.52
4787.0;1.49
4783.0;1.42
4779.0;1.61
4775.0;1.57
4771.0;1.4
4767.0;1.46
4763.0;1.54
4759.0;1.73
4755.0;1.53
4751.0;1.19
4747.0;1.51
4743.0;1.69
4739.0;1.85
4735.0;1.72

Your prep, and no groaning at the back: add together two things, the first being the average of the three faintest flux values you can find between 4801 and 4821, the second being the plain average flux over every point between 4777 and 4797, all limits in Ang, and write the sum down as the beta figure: 3.1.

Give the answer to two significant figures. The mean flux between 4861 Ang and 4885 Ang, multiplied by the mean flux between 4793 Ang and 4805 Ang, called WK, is 3.0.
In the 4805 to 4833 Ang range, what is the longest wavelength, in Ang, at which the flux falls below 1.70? 4811.0 Ang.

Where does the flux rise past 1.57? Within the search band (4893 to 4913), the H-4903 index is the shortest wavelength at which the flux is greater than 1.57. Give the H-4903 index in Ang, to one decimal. 4895.0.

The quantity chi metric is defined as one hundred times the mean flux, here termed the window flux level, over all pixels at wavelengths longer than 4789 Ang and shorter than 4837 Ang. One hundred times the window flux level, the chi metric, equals 173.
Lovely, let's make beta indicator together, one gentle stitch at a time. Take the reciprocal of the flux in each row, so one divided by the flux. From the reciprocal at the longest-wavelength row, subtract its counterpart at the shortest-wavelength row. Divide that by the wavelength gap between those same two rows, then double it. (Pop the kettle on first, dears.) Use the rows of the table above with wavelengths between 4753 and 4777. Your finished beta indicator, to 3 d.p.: -0.002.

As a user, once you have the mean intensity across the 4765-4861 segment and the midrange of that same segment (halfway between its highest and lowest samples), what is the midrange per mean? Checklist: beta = 0.99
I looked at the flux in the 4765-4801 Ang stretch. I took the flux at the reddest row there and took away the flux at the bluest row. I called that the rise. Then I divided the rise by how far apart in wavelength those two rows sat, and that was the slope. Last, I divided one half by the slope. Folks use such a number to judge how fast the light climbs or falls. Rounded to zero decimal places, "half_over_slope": 50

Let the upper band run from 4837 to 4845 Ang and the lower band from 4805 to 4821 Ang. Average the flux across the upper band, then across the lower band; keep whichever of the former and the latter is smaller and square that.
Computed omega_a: 3.08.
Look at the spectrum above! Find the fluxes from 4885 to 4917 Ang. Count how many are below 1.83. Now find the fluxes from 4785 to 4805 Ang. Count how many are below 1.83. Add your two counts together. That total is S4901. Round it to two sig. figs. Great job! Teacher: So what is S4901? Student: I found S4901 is 11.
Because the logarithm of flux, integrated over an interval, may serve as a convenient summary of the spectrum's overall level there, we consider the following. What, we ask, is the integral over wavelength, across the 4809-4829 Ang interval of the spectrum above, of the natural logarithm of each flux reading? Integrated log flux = 12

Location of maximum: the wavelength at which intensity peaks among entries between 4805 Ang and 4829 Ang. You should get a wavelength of 4823.0 Ang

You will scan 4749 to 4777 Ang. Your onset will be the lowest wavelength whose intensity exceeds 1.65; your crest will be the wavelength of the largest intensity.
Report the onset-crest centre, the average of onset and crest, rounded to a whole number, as 4759 Ang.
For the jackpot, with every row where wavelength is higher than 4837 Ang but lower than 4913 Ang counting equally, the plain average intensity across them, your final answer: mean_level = 1.81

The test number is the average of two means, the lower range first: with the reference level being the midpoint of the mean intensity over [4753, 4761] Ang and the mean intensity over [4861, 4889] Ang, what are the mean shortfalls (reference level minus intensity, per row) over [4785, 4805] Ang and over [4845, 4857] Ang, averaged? 0.12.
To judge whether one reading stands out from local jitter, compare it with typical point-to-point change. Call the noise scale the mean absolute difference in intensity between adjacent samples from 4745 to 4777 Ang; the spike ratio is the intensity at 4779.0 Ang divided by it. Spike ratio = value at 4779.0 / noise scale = 8.3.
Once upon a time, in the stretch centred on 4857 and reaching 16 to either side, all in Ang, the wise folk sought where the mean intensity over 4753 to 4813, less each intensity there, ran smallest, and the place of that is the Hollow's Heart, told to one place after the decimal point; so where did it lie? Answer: 4863.0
